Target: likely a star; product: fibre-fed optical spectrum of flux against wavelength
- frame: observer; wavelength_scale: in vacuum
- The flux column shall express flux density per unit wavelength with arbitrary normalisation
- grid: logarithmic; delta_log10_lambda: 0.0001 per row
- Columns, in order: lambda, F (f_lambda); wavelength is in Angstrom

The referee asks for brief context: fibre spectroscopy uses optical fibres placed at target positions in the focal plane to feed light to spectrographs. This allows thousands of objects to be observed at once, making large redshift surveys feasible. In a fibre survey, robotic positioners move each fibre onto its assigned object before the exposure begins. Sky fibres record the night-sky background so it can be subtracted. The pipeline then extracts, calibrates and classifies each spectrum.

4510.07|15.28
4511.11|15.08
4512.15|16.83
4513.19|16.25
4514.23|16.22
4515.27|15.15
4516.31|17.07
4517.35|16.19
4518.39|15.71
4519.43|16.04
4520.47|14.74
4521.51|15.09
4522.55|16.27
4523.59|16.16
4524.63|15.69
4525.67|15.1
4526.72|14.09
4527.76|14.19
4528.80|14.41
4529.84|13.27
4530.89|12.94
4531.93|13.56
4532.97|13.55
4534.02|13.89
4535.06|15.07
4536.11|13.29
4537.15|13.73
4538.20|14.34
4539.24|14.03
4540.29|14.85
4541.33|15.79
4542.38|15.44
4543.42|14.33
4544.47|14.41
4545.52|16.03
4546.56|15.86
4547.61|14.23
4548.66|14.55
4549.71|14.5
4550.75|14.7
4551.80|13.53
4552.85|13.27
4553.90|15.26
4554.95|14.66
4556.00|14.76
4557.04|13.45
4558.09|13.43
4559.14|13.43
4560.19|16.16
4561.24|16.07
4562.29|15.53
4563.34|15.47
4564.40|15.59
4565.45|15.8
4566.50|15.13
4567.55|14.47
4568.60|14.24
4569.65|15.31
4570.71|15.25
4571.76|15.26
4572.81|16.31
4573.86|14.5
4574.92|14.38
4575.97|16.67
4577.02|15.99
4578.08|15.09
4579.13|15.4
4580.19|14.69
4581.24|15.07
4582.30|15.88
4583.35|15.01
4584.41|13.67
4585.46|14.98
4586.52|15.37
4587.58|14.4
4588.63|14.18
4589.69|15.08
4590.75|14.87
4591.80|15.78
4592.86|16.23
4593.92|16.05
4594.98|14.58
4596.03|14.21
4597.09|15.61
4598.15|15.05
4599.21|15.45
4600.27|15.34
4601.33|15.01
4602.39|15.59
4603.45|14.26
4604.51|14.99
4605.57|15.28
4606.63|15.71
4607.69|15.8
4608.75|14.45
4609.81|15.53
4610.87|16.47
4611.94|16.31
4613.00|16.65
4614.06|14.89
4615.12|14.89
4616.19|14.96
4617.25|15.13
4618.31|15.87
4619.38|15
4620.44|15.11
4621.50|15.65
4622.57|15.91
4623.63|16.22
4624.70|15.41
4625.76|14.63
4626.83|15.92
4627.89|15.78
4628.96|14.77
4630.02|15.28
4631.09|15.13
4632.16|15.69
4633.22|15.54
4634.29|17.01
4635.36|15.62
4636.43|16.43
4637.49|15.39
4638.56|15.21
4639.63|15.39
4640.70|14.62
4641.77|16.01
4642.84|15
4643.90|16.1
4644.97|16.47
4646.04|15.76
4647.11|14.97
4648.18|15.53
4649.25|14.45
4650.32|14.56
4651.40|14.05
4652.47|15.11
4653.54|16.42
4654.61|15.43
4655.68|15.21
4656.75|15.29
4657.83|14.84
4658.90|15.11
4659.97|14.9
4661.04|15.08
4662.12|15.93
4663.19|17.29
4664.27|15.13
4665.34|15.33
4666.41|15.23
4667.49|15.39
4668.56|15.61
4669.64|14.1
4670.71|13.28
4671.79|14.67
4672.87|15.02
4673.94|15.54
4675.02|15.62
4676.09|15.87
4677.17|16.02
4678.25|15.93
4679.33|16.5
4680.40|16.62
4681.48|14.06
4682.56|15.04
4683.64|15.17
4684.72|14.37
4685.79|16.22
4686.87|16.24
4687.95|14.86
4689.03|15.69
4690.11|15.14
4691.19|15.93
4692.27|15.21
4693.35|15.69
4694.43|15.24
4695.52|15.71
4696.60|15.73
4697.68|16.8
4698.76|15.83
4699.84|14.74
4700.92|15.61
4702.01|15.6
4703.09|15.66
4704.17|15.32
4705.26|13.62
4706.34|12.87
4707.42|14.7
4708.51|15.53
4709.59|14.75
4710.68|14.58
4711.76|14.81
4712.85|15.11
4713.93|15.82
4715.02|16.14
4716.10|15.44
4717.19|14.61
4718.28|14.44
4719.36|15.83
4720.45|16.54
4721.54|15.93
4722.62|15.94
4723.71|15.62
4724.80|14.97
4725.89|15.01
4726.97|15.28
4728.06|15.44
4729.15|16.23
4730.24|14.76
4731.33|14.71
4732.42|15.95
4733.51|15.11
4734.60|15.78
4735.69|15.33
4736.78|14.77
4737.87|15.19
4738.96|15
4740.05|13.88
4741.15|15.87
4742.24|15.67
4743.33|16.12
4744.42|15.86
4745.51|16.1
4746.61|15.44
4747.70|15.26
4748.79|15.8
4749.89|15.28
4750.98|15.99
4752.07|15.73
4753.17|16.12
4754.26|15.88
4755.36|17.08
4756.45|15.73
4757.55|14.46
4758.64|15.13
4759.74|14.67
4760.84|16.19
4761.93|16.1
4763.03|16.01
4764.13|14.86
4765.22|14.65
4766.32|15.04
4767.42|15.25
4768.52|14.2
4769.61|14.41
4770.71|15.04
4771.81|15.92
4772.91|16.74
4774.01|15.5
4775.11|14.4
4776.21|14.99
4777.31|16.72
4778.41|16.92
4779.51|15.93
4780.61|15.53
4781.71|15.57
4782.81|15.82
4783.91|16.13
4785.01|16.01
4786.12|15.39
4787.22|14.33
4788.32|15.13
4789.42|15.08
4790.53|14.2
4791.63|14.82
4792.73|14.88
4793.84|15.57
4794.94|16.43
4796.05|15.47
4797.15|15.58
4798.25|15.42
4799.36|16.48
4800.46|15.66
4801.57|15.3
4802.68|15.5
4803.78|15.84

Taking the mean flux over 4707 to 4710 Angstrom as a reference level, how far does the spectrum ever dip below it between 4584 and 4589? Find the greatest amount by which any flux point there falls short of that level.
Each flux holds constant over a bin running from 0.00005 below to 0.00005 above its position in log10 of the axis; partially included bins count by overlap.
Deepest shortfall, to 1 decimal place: 1.3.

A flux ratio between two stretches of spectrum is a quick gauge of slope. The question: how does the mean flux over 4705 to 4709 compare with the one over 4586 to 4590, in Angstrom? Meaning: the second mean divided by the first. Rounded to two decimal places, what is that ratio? 1.04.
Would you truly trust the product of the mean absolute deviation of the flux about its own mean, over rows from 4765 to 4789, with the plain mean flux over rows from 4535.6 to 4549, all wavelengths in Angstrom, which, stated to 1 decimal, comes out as 9.3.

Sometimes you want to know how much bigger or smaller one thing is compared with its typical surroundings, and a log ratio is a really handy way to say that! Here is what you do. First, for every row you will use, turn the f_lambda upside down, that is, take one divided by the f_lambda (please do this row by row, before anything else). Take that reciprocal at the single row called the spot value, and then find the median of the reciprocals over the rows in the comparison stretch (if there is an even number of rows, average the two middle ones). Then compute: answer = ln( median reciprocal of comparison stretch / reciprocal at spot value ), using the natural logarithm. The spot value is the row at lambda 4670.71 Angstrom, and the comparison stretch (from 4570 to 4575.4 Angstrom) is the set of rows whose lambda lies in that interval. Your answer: -0.14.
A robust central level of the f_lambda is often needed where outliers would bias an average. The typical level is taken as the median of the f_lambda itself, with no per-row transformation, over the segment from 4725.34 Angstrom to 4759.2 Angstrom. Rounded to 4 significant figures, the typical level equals 15.44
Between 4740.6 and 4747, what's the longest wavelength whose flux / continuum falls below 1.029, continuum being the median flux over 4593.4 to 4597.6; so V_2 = 4746.61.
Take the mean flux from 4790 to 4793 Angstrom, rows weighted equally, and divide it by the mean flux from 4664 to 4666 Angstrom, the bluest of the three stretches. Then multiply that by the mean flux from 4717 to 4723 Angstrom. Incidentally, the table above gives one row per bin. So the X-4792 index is 14.9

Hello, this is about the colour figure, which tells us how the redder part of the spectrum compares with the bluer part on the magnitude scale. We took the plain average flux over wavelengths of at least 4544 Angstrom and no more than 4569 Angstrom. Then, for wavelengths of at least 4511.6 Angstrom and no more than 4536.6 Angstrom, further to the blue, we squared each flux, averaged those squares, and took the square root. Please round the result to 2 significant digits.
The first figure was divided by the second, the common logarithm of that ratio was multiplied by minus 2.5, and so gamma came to 0.022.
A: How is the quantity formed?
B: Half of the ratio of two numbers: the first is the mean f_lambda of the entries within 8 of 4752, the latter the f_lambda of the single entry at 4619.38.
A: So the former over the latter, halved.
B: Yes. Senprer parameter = 0.52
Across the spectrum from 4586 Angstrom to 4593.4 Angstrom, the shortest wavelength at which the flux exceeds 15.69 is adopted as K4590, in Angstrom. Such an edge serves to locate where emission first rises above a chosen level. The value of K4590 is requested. 4591.80 Angstrom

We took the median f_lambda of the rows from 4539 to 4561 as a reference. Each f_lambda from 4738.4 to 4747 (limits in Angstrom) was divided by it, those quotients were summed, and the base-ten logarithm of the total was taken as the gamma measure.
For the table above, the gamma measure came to 0.930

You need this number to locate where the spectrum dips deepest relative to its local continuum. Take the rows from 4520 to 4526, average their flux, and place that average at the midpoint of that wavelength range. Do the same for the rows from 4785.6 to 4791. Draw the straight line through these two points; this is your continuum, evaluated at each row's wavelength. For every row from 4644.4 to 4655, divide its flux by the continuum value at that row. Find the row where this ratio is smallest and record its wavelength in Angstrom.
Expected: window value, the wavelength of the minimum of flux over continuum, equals 4651.40 Angstrom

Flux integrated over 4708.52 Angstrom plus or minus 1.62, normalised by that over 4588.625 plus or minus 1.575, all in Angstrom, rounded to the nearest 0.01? 1.06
